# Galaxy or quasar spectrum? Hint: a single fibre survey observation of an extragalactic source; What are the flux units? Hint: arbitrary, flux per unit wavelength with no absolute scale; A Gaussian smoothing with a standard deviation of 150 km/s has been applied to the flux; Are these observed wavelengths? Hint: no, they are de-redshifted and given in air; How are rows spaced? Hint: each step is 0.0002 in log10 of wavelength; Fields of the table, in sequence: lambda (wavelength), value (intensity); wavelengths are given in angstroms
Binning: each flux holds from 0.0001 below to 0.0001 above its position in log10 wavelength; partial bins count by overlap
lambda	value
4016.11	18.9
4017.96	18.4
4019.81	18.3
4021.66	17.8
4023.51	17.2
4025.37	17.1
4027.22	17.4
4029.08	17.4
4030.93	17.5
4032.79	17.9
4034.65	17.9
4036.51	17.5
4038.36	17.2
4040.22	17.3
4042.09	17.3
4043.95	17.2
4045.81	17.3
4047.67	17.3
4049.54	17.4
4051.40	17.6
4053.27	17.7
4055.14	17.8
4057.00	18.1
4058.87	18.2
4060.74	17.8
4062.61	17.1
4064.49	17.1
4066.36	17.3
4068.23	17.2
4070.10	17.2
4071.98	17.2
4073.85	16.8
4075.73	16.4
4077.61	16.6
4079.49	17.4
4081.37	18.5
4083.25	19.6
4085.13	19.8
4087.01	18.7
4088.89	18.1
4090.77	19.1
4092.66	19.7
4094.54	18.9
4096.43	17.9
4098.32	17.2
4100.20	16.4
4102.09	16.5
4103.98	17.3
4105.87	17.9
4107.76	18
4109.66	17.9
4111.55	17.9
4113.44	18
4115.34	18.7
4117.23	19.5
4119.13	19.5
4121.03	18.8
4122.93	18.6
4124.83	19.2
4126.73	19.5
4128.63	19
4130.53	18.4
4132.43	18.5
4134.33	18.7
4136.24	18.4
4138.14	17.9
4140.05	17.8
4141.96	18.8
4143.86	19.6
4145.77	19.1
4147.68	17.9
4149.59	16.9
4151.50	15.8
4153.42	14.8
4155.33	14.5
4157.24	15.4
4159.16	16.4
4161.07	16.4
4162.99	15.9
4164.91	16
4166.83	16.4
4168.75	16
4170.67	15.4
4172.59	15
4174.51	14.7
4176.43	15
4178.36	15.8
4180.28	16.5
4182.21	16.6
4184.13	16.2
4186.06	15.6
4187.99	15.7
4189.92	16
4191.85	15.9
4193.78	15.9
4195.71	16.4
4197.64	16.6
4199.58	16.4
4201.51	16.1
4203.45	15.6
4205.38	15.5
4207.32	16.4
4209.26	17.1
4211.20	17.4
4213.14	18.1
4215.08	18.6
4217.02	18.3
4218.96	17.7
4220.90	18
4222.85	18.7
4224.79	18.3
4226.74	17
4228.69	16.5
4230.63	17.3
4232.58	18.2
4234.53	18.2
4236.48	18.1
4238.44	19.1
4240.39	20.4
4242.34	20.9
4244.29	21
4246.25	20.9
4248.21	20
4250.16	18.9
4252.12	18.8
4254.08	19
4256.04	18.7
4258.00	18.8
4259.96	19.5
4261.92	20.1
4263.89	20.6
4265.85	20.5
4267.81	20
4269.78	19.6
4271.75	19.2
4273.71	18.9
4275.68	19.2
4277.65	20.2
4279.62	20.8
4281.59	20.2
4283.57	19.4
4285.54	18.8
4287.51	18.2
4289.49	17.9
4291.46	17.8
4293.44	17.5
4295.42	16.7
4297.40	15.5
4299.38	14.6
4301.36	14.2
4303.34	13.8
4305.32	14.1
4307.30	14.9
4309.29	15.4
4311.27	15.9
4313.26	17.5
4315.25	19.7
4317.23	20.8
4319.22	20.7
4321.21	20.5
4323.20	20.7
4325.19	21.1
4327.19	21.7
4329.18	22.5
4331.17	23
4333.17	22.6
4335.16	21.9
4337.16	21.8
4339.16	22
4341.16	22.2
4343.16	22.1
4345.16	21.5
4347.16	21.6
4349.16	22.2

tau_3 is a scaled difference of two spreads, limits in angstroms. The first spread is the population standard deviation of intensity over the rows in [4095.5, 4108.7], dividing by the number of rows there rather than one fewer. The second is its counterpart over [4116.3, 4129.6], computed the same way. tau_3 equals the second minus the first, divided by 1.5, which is -0.18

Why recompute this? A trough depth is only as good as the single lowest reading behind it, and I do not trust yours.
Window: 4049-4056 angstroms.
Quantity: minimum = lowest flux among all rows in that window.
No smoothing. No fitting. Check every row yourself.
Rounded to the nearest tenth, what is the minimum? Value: 17.4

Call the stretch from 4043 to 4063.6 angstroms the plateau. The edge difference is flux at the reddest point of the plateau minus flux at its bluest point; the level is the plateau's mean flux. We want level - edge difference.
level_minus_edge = 17.7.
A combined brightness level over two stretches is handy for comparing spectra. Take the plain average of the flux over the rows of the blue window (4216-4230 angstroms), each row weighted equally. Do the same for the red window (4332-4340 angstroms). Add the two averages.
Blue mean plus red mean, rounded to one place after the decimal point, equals 39.9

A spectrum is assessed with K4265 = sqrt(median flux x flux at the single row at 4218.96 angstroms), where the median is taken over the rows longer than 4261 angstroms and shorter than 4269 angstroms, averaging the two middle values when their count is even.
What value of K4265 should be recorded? 19.0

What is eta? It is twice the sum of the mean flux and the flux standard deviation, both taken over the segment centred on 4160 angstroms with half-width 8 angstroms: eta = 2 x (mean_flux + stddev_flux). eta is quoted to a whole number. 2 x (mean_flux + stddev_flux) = 33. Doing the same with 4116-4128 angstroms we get 39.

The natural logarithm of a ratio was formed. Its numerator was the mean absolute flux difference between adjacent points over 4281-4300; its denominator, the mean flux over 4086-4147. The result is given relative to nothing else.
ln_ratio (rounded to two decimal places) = -3.39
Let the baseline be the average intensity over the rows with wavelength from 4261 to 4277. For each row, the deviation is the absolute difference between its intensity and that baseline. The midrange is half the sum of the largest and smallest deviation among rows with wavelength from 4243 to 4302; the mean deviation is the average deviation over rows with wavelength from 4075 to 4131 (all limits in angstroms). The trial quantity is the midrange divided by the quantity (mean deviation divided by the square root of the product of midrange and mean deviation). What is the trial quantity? 4.0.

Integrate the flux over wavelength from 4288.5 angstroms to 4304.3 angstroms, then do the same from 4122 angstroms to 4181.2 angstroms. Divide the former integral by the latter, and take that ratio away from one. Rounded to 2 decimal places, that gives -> 0.75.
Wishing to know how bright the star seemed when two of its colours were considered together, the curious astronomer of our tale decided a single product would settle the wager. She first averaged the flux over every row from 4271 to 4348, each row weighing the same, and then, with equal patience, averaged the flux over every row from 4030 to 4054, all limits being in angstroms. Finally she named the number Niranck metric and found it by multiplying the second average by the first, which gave 335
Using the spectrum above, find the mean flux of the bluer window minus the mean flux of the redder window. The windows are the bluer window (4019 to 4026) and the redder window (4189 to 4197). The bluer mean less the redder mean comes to 2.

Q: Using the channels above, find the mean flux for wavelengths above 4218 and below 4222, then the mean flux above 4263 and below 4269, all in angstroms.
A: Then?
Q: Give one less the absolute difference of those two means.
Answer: -1.5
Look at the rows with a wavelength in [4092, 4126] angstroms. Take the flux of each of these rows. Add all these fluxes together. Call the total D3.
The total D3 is 328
